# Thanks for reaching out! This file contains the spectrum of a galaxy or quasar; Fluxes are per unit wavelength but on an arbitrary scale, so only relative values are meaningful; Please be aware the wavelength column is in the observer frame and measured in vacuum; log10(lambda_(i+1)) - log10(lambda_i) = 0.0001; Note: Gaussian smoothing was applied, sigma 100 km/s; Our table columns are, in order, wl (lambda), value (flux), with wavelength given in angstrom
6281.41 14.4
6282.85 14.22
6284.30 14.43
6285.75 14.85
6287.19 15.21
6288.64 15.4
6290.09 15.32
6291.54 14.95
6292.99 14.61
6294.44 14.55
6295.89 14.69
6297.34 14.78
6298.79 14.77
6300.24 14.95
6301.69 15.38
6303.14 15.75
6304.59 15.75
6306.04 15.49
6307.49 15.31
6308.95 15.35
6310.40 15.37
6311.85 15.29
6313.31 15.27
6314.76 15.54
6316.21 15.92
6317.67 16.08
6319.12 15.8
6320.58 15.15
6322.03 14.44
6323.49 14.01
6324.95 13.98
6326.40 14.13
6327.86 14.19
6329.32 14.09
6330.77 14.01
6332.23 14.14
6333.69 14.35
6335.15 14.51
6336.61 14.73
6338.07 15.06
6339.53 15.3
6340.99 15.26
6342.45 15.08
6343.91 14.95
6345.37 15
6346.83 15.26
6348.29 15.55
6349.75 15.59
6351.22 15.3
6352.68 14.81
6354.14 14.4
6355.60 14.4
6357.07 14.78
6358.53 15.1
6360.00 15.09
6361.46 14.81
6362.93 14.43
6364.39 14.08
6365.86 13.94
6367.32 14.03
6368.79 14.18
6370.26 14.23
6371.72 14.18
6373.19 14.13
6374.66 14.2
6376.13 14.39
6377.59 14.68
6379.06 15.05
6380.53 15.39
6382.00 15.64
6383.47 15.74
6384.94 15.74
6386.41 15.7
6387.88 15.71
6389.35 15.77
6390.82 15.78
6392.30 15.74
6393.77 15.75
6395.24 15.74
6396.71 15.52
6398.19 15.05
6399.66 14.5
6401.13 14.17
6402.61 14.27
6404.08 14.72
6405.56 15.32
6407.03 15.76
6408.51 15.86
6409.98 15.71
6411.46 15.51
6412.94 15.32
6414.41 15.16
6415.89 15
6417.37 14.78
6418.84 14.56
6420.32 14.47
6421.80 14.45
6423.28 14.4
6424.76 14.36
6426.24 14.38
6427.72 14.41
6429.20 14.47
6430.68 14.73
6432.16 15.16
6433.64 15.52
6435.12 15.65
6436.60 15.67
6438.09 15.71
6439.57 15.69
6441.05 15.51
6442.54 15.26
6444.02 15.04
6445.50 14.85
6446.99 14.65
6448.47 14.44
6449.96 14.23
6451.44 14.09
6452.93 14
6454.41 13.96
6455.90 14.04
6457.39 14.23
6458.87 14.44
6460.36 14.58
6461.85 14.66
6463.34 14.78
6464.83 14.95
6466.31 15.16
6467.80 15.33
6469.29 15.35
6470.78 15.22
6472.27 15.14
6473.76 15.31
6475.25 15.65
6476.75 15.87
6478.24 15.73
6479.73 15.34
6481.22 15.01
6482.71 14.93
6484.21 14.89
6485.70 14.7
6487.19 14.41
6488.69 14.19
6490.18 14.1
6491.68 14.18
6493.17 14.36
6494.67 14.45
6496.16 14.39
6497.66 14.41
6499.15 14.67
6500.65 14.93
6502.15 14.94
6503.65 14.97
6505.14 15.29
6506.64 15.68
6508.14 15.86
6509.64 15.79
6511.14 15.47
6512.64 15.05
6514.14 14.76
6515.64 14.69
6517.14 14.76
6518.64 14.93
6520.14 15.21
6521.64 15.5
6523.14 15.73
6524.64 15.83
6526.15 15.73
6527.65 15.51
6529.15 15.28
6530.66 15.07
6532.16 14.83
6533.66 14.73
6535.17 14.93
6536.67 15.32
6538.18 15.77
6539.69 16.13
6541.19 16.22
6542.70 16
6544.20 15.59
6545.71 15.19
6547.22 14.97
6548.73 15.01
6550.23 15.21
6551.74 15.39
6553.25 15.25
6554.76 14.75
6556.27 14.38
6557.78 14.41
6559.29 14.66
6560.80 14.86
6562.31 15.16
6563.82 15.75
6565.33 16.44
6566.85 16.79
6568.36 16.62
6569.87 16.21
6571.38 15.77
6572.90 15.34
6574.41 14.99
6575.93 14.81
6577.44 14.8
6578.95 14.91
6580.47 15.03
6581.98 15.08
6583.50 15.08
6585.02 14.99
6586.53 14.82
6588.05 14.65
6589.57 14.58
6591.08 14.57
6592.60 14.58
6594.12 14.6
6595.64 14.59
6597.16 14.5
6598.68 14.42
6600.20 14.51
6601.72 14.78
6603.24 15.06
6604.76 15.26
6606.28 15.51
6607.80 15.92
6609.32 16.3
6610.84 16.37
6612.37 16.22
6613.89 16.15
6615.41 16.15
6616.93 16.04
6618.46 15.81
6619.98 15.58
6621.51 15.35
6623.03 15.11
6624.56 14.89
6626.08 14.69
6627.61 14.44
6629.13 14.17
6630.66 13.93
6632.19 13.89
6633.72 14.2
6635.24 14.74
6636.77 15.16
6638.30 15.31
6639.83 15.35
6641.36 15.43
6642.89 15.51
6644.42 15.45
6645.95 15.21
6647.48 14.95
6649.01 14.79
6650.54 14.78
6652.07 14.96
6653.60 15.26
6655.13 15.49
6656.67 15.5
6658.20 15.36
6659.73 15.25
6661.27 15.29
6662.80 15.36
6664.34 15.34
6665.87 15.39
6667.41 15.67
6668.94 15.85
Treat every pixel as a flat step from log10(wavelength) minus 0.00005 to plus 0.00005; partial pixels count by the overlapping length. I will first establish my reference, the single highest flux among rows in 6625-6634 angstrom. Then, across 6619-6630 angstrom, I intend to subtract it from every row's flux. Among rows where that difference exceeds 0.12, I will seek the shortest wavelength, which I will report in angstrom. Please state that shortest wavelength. 6619.98 angstrom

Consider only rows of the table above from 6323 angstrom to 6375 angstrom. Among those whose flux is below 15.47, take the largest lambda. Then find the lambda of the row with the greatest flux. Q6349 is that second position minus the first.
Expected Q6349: -24.9 angstrom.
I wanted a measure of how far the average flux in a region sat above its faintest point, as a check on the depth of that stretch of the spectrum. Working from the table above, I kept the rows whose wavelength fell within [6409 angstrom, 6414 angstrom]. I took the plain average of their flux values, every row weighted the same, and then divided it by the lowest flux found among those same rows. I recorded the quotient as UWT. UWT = 1.01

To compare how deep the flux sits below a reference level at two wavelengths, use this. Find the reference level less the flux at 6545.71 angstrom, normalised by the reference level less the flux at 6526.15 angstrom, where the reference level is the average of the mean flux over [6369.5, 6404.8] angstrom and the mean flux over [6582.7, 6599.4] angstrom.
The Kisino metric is 0.37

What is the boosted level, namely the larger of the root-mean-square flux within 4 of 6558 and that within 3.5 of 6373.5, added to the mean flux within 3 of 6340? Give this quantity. 29.8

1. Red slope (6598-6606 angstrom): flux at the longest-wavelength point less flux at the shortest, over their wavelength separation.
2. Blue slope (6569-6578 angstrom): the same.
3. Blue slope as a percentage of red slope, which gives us -135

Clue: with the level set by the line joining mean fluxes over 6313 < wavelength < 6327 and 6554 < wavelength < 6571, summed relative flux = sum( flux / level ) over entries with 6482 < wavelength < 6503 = 13.3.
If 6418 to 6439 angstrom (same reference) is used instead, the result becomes 13.7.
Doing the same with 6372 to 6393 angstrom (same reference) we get 14.1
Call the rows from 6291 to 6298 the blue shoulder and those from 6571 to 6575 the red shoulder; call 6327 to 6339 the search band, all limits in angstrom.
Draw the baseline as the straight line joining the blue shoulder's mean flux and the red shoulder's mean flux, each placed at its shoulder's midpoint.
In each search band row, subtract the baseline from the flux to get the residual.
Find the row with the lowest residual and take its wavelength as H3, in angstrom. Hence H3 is 6330.77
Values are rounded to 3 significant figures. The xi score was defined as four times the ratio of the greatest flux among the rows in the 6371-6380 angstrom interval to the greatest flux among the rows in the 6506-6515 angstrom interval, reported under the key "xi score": 3.80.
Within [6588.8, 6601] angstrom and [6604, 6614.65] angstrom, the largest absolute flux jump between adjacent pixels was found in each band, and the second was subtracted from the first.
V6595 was -0.32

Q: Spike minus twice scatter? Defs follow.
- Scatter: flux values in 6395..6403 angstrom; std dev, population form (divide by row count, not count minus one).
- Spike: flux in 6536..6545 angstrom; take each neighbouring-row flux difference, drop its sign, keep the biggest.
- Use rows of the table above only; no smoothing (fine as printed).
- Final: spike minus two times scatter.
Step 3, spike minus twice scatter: -0.76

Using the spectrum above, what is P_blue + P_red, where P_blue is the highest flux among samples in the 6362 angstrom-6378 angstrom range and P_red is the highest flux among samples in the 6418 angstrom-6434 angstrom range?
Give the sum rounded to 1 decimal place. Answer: 30.2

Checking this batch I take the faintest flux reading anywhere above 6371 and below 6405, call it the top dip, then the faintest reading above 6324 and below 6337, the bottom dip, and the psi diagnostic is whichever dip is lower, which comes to 14.0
